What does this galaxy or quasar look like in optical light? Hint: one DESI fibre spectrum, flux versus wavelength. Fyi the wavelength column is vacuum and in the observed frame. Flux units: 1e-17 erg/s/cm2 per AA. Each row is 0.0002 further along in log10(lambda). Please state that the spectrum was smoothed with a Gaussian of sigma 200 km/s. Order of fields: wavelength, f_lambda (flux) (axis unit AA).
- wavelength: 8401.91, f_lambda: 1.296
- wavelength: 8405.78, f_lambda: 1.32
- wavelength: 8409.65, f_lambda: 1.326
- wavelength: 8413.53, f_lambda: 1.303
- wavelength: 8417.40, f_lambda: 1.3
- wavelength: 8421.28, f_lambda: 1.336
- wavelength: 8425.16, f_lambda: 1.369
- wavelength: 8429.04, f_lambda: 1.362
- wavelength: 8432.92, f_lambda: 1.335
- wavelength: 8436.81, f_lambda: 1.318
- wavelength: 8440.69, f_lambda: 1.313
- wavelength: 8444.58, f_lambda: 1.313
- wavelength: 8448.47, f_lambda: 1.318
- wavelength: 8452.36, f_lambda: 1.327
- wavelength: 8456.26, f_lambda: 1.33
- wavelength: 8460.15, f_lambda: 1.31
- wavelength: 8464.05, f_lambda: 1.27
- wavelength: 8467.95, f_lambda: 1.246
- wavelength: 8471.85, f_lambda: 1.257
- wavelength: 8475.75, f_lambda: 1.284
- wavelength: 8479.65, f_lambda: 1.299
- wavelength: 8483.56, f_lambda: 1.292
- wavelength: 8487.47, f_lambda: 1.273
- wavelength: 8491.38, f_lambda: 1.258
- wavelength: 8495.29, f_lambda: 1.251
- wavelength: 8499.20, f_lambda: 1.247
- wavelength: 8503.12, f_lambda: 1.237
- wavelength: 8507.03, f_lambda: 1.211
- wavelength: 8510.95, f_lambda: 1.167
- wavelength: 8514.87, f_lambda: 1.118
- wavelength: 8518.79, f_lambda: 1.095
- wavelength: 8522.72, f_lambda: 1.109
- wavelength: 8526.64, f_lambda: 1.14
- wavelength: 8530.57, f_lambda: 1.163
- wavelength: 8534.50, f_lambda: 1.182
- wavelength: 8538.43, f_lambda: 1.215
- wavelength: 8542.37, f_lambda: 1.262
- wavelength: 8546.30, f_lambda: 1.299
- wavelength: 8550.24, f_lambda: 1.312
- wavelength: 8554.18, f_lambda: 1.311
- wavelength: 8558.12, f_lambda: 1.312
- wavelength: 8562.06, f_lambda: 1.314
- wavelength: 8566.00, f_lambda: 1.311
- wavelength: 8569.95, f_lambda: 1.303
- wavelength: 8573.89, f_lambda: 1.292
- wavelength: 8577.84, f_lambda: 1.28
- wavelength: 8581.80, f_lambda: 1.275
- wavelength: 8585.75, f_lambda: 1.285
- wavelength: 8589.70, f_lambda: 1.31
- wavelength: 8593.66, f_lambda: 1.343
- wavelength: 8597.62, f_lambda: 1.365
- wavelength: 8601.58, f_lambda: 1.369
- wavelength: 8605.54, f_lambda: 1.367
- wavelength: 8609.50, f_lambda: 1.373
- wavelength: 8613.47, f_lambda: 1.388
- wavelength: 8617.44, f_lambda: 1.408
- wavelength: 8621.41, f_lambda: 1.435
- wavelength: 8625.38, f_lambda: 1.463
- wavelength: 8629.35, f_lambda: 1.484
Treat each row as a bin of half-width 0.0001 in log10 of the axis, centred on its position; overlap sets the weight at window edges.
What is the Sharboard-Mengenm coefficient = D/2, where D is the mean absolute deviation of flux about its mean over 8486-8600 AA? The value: 0.030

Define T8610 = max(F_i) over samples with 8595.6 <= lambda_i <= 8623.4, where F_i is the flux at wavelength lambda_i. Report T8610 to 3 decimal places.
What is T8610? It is 1.435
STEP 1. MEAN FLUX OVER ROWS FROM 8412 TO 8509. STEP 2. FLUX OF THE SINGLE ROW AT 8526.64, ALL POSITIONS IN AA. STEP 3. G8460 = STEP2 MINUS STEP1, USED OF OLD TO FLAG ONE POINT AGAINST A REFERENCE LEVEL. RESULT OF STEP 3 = -0.15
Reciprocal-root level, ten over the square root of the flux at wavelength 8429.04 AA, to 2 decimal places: 8.57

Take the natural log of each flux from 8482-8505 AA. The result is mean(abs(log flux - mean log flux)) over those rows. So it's 0.0120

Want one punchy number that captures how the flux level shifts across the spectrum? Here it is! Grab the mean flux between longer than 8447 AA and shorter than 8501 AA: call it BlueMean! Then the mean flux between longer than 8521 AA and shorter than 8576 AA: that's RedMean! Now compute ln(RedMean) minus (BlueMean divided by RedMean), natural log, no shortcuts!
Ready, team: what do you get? -0.80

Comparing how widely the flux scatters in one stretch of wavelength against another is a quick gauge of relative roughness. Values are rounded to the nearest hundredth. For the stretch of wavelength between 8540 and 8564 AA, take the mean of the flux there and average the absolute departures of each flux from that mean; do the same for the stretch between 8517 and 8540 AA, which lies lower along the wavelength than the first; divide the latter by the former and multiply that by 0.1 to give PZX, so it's 0.26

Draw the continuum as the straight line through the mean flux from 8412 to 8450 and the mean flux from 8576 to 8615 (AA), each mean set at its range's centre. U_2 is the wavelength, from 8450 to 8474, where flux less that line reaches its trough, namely 8467.95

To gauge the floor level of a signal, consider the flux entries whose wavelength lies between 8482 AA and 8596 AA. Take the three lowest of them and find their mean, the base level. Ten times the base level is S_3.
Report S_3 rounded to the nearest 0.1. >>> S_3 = 11.1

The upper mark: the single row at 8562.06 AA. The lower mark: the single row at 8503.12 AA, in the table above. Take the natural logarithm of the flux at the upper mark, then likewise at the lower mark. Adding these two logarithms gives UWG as 0.486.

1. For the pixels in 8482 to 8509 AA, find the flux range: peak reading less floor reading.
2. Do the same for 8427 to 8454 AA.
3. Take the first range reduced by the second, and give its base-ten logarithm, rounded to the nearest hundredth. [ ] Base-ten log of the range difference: -1.49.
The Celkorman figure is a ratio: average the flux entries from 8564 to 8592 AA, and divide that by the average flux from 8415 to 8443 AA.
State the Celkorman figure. 0.97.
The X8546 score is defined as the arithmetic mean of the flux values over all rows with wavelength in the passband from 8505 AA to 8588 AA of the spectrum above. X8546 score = 1.24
